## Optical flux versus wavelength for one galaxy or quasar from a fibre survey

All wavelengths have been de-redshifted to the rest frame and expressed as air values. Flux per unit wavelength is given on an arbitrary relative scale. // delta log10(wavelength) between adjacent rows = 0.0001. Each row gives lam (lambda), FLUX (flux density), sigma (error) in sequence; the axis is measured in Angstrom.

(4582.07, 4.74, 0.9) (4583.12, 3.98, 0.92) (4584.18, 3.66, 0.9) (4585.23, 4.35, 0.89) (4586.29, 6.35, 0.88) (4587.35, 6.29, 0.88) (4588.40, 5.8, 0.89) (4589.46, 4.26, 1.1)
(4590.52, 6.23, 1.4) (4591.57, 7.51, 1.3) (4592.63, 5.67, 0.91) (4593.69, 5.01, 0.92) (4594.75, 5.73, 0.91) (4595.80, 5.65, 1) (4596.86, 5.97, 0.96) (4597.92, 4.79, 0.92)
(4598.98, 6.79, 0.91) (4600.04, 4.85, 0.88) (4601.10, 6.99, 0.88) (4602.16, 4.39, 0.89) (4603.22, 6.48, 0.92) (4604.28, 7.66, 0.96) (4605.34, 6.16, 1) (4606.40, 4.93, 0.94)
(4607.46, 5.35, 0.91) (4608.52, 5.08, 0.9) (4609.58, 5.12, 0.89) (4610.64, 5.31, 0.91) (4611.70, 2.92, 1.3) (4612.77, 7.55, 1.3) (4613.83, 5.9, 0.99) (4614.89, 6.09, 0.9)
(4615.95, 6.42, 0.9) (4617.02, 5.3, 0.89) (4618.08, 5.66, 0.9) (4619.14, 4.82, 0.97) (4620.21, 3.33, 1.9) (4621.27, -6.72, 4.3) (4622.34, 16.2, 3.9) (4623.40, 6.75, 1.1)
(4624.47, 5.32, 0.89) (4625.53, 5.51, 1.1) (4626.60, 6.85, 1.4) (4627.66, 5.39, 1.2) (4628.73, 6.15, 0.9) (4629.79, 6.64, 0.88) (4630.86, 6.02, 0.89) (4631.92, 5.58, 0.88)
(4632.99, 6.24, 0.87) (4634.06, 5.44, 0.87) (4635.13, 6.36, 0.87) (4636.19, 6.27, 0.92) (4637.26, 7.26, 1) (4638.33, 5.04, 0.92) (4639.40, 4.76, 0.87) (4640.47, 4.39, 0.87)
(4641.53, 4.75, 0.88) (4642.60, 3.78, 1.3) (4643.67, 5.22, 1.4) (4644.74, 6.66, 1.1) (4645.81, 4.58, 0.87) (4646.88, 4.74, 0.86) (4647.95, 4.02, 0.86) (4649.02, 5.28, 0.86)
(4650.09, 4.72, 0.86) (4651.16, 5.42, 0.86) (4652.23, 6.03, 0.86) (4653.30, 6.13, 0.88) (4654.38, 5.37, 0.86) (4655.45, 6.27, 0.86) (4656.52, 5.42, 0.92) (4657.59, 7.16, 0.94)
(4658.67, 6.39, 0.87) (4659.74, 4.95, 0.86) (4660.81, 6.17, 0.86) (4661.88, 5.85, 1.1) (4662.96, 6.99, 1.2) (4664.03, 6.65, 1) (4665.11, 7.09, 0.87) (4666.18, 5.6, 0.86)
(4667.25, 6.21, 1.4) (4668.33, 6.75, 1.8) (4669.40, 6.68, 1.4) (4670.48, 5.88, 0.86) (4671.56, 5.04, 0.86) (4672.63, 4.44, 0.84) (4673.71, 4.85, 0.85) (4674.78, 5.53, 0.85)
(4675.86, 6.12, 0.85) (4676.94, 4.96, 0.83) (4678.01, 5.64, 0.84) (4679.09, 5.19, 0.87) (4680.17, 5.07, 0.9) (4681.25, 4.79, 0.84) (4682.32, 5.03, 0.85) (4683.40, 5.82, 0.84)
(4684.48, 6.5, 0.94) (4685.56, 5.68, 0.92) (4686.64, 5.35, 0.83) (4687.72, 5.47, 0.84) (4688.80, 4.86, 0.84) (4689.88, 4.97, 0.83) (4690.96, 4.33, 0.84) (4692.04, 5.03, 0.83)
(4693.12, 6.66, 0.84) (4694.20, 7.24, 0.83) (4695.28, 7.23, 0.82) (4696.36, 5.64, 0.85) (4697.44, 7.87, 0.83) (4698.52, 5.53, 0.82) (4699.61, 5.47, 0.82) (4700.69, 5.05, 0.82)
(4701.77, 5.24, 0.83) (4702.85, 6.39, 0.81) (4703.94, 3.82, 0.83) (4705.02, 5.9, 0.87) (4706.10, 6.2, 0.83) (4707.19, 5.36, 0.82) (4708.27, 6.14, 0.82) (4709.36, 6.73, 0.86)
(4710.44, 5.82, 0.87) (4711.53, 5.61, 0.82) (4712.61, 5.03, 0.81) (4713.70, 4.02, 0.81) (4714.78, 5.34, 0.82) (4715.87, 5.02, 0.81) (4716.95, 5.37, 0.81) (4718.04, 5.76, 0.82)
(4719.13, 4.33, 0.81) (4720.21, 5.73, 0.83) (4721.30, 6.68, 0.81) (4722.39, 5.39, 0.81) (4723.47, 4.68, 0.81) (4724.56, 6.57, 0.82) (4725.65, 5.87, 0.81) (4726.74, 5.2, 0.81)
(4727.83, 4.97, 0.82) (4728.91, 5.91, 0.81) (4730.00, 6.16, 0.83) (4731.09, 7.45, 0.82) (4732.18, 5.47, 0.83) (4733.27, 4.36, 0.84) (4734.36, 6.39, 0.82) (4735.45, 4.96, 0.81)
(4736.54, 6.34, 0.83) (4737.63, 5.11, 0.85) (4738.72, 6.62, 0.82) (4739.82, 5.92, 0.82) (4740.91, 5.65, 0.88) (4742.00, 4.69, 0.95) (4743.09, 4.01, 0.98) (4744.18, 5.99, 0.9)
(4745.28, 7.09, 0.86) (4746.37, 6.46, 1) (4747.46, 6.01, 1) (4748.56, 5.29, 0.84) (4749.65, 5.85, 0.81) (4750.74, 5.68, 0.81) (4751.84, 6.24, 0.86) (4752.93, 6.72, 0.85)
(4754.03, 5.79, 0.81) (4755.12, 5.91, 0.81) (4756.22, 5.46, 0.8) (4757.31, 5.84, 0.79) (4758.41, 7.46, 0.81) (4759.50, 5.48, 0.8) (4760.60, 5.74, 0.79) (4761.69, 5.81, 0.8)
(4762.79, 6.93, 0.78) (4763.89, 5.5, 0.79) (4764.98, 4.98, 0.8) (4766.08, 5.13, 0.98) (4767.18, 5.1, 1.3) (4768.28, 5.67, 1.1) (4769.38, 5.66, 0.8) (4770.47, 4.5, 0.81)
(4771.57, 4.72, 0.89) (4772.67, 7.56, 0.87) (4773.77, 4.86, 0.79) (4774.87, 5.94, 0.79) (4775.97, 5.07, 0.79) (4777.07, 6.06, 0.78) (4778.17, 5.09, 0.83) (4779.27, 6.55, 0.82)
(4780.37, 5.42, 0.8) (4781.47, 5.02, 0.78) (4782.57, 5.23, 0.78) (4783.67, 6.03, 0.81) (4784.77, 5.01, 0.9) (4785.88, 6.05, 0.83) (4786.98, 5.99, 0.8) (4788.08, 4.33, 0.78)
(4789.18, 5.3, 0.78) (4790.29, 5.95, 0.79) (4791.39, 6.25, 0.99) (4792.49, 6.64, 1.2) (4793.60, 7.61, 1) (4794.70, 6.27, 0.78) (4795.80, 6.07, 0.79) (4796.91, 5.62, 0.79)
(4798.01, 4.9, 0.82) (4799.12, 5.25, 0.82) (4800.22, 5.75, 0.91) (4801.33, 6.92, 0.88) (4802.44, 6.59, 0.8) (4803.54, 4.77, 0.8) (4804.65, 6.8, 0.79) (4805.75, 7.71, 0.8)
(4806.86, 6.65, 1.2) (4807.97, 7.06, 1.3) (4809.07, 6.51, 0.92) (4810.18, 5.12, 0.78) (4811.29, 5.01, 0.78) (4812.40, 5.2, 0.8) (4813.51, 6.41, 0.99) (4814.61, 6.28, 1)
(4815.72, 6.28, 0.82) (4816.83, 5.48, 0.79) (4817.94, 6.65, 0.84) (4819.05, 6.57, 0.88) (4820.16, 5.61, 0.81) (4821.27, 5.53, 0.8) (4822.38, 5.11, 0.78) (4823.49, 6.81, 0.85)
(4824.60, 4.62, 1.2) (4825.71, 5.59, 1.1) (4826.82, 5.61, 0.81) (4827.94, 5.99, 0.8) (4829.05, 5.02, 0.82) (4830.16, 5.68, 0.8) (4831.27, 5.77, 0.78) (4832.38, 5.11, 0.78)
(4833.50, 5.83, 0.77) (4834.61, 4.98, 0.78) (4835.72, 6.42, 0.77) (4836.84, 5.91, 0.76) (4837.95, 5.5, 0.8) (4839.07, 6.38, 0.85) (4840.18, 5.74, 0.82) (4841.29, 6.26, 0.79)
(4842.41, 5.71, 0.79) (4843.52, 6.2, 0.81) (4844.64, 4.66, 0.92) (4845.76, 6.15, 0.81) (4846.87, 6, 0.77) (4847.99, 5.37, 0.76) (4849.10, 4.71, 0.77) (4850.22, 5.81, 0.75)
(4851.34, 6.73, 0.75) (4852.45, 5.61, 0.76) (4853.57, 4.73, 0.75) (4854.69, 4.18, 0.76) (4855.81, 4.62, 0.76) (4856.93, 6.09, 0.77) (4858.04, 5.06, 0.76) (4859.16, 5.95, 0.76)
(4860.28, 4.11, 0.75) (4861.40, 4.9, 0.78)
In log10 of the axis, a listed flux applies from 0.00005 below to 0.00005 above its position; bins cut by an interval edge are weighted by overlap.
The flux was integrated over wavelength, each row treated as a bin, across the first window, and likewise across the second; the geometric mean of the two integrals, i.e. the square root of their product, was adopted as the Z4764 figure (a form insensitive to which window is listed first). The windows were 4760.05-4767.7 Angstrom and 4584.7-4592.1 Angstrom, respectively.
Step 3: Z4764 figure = 43.0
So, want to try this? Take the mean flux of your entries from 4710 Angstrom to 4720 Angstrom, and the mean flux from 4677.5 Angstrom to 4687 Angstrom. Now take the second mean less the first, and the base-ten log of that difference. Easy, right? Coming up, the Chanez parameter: -0.5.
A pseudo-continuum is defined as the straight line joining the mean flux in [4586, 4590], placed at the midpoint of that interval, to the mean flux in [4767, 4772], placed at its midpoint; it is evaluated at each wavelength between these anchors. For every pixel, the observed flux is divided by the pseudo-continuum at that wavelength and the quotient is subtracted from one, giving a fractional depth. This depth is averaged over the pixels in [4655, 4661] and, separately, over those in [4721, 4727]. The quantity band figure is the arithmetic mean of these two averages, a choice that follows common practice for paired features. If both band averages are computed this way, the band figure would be -0.10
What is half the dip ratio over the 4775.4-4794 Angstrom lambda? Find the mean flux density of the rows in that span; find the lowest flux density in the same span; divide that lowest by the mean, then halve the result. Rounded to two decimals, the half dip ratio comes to 0.38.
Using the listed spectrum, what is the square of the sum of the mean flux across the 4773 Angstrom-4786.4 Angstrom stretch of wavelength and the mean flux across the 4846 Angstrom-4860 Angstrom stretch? 120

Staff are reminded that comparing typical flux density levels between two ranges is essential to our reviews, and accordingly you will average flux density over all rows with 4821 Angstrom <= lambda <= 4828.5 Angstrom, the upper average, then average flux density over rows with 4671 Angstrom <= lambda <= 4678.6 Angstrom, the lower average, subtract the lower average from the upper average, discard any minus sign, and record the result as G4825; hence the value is 0.38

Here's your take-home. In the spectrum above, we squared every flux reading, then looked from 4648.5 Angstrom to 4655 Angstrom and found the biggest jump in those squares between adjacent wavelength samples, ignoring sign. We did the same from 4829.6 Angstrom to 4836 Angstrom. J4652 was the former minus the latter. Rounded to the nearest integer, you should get -8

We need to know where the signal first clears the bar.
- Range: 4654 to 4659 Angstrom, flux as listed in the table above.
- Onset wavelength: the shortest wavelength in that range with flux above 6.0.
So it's 4655.45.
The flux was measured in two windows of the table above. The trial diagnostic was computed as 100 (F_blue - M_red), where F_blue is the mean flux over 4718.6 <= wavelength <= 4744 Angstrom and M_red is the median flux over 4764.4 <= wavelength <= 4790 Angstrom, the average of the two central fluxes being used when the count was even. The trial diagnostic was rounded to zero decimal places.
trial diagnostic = 36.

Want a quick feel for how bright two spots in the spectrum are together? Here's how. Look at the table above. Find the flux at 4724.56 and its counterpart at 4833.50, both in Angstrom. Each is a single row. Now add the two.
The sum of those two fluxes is 12.4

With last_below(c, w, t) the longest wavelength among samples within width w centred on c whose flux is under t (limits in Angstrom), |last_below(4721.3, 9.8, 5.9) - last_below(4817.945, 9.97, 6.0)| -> 96.7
